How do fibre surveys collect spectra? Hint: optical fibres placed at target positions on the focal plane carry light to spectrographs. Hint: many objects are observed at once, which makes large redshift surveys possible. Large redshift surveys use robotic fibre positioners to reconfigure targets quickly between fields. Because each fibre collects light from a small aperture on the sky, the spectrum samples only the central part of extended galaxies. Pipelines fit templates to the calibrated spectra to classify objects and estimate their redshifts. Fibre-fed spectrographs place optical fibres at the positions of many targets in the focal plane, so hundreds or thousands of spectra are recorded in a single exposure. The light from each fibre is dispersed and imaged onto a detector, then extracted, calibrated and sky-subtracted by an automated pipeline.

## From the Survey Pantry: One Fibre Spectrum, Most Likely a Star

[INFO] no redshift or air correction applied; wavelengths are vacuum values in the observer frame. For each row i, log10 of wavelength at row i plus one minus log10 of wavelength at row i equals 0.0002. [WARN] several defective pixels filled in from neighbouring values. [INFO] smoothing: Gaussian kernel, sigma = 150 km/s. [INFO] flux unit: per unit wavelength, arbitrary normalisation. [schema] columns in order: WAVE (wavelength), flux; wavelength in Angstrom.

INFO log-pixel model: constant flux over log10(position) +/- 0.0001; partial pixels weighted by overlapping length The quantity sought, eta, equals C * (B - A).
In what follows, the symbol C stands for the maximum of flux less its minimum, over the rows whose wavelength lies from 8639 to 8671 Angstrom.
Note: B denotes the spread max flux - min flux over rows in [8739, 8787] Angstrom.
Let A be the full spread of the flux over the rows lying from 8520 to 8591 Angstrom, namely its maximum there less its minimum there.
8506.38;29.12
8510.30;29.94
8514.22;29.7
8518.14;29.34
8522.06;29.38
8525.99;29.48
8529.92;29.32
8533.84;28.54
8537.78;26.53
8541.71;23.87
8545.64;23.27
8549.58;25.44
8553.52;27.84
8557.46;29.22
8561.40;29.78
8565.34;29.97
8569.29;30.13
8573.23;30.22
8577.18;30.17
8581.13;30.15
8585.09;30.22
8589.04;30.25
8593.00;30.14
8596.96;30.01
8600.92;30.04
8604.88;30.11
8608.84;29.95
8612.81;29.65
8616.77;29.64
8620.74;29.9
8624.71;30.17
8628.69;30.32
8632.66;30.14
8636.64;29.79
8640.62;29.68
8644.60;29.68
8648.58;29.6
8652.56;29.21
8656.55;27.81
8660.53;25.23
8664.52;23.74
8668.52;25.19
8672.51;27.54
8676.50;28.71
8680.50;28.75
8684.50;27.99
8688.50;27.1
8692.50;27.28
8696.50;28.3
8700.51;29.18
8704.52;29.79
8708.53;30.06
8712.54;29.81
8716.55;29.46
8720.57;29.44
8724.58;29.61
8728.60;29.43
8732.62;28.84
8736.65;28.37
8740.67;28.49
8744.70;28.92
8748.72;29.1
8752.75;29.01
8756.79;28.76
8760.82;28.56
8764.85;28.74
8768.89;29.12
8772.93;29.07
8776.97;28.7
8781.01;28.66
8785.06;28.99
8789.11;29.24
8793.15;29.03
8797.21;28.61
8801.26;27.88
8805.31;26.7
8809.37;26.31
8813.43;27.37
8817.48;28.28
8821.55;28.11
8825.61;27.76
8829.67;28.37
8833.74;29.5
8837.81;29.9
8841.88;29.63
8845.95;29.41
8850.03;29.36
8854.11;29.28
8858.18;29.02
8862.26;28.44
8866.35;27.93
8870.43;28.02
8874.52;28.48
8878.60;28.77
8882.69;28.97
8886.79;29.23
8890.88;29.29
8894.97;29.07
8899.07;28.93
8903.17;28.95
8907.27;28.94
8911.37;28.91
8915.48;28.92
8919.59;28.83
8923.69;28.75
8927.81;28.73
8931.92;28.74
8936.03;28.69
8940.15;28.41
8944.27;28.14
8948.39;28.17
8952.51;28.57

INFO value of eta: -38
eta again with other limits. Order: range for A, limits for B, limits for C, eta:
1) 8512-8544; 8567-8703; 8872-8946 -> 1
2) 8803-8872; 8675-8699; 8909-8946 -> -2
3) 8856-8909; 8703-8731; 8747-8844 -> -3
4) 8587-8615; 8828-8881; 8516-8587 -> 10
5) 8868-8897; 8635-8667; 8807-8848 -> 17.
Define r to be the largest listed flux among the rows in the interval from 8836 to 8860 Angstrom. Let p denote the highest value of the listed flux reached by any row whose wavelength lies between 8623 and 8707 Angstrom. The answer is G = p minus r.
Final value 0.4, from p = 30.32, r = 29.9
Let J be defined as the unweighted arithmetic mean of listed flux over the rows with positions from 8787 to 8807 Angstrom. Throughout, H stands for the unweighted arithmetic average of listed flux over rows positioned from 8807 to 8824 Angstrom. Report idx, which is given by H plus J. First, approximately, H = 27.5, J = 28.3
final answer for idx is 55.8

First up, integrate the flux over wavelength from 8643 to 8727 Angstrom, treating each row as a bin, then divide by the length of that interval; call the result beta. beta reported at 28.3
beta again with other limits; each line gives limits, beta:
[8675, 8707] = 28.4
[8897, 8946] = 28.7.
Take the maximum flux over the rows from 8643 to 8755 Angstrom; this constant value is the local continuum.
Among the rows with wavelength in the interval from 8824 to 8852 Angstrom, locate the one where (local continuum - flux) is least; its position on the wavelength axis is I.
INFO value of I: 8837.81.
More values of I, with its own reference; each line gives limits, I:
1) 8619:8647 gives 8628.69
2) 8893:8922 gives 8894.97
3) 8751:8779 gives 8768.89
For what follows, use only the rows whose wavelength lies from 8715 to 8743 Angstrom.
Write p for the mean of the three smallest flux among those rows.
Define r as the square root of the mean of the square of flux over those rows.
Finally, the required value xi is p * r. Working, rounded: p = 28.6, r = 29.1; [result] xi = 831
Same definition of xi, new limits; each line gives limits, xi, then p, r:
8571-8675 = 723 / 24.7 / 29.2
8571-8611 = 904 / 30.0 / 30.1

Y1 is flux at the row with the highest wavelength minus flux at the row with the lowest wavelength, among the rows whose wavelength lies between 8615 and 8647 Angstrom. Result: 0.0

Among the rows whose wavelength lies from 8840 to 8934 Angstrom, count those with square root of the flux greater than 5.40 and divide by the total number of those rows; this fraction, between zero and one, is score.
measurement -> 0.26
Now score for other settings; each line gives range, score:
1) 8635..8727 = 0.52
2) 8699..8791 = 0.39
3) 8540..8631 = 0.83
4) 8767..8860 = 0.30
